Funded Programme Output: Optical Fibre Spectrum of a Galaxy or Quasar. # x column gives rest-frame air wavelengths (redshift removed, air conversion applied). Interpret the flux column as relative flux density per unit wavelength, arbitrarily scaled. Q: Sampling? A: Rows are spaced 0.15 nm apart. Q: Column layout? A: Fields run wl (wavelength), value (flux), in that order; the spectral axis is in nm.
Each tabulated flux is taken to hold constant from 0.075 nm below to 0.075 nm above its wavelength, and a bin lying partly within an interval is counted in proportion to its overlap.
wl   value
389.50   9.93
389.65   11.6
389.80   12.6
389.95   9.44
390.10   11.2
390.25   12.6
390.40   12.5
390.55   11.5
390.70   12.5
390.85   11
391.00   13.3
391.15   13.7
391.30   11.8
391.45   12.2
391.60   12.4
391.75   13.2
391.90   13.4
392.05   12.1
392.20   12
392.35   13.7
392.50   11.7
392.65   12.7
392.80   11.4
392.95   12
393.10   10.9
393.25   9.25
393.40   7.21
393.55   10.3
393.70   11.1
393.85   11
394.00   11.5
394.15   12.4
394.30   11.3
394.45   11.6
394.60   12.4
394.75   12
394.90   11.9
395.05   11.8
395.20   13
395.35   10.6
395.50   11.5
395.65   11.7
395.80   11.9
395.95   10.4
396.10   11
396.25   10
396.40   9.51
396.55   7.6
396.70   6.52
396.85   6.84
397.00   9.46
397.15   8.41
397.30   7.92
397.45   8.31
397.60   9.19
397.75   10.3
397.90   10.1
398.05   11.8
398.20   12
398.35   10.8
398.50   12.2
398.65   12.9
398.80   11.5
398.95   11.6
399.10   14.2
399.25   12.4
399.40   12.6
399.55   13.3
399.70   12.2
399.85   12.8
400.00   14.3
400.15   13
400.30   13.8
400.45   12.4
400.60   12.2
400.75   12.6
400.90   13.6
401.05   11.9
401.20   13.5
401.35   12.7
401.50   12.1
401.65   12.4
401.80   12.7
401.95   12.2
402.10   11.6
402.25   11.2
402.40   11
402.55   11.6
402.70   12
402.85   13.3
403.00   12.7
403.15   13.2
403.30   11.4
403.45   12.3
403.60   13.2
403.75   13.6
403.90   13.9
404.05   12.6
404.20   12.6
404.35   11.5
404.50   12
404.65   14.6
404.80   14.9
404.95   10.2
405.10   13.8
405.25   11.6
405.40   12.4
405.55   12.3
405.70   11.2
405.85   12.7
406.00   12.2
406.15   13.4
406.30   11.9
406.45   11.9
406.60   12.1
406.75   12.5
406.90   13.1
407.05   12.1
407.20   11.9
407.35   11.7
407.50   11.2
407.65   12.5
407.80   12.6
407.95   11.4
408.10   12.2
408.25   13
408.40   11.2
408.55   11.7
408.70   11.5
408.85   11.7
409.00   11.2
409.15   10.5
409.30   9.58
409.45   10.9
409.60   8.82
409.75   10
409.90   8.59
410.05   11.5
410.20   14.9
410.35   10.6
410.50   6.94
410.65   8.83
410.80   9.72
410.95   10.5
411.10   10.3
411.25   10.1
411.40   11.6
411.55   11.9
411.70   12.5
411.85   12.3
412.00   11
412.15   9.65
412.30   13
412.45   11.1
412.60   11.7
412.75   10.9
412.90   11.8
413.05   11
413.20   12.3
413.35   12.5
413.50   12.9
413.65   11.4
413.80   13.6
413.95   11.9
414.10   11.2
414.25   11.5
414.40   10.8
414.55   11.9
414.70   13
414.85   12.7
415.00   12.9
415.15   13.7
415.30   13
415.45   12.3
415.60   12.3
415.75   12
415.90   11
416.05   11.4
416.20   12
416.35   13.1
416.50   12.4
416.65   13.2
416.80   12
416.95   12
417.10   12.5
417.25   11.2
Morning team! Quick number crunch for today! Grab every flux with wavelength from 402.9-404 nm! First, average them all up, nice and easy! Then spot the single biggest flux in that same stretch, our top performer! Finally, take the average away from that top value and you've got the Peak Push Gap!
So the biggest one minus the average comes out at 1.00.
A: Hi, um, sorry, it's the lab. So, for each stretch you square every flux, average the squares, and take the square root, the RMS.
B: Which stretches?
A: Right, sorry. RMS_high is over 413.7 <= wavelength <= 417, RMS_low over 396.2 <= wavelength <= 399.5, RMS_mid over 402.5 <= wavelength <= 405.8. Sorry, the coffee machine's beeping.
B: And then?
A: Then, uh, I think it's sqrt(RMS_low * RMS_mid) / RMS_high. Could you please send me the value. 0.94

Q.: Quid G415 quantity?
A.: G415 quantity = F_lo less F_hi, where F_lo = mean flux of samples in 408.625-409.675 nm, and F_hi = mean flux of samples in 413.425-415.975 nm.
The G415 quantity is -1.6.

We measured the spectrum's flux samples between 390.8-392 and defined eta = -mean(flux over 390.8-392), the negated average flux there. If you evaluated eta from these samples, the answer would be -12.6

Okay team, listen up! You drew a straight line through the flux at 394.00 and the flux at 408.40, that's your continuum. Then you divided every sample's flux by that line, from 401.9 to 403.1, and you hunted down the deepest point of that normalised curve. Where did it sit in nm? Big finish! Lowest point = 402.40 nm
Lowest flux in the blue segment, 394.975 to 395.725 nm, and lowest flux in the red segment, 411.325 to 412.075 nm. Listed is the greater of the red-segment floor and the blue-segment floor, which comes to 11.0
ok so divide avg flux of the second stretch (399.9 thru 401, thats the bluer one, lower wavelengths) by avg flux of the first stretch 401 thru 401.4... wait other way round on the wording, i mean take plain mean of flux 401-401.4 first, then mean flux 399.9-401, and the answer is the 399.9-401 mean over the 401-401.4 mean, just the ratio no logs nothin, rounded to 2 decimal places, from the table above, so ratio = 1.03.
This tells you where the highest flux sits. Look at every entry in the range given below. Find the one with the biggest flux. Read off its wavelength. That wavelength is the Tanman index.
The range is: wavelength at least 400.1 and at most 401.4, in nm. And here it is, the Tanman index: 400.30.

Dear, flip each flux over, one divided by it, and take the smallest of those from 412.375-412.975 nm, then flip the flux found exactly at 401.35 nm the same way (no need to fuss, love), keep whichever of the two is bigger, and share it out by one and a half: 0.056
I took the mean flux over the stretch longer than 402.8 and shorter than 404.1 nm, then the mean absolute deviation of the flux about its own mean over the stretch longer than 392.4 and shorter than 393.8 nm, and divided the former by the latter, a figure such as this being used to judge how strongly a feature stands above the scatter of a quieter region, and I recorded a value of 10.7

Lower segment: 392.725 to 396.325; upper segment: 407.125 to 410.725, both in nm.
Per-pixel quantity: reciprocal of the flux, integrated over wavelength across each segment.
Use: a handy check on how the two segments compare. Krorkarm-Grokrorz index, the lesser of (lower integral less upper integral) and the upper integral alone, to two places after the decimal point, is -0.01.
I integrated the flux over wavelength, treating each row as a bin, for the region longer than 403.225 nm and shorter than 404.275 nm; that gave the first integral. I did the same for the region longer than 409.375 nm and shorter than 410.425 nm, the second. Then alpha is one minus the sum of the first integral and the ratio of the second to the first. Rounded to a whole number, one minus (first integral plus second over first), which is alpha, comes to -13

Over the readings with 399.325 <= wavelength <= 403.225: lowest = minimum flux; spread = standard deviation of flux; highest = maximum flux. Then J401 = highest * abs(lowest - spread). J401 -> 146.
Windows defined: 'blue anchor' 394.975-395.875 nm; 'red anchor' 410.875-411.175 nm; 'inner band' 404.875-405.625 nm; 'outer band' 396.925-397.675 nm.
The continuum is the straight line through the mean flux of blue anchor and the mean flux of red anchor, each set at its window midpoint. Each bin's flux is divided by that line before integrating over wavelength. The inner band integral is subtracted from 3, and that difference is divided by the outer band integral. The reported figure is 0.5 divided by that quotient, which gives 0.129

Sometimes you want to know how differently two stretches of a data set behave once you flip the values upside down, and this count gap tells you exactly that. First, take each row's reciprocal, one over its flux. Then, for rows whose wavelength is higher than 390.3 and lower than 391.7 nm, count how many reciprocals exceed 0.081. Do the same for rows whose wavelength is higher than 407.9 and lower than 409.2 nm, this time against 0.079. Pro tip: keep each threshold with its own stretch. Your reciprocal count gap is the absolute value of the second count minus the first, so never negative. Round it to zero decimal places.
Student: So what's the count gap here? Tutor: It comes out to 4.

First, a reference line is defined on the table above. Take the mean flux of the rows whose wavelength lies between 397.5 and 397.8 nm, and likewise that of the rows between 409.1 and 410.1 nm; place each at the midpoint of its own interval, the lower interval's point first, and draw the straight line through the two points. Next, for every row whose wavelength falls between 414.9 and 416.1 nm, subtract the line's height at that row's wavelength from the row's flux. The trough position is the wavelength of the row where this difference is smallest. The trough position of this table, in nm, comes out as 415.90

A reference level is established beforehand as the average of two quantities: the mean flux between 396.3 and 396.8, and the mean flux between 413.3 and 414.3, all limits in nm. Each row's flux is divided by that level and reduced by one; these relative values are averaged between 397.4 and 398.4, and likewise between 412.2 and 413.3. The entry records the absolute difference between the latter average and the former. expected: 0.13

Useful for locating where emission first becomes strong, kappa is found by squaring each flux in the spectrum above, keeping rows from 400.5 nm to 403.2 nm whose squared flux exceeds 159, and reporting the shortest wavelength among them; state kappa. 400.90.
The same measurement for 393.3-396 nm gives 395.20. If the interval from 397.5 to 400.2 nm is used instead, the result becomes 398.65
